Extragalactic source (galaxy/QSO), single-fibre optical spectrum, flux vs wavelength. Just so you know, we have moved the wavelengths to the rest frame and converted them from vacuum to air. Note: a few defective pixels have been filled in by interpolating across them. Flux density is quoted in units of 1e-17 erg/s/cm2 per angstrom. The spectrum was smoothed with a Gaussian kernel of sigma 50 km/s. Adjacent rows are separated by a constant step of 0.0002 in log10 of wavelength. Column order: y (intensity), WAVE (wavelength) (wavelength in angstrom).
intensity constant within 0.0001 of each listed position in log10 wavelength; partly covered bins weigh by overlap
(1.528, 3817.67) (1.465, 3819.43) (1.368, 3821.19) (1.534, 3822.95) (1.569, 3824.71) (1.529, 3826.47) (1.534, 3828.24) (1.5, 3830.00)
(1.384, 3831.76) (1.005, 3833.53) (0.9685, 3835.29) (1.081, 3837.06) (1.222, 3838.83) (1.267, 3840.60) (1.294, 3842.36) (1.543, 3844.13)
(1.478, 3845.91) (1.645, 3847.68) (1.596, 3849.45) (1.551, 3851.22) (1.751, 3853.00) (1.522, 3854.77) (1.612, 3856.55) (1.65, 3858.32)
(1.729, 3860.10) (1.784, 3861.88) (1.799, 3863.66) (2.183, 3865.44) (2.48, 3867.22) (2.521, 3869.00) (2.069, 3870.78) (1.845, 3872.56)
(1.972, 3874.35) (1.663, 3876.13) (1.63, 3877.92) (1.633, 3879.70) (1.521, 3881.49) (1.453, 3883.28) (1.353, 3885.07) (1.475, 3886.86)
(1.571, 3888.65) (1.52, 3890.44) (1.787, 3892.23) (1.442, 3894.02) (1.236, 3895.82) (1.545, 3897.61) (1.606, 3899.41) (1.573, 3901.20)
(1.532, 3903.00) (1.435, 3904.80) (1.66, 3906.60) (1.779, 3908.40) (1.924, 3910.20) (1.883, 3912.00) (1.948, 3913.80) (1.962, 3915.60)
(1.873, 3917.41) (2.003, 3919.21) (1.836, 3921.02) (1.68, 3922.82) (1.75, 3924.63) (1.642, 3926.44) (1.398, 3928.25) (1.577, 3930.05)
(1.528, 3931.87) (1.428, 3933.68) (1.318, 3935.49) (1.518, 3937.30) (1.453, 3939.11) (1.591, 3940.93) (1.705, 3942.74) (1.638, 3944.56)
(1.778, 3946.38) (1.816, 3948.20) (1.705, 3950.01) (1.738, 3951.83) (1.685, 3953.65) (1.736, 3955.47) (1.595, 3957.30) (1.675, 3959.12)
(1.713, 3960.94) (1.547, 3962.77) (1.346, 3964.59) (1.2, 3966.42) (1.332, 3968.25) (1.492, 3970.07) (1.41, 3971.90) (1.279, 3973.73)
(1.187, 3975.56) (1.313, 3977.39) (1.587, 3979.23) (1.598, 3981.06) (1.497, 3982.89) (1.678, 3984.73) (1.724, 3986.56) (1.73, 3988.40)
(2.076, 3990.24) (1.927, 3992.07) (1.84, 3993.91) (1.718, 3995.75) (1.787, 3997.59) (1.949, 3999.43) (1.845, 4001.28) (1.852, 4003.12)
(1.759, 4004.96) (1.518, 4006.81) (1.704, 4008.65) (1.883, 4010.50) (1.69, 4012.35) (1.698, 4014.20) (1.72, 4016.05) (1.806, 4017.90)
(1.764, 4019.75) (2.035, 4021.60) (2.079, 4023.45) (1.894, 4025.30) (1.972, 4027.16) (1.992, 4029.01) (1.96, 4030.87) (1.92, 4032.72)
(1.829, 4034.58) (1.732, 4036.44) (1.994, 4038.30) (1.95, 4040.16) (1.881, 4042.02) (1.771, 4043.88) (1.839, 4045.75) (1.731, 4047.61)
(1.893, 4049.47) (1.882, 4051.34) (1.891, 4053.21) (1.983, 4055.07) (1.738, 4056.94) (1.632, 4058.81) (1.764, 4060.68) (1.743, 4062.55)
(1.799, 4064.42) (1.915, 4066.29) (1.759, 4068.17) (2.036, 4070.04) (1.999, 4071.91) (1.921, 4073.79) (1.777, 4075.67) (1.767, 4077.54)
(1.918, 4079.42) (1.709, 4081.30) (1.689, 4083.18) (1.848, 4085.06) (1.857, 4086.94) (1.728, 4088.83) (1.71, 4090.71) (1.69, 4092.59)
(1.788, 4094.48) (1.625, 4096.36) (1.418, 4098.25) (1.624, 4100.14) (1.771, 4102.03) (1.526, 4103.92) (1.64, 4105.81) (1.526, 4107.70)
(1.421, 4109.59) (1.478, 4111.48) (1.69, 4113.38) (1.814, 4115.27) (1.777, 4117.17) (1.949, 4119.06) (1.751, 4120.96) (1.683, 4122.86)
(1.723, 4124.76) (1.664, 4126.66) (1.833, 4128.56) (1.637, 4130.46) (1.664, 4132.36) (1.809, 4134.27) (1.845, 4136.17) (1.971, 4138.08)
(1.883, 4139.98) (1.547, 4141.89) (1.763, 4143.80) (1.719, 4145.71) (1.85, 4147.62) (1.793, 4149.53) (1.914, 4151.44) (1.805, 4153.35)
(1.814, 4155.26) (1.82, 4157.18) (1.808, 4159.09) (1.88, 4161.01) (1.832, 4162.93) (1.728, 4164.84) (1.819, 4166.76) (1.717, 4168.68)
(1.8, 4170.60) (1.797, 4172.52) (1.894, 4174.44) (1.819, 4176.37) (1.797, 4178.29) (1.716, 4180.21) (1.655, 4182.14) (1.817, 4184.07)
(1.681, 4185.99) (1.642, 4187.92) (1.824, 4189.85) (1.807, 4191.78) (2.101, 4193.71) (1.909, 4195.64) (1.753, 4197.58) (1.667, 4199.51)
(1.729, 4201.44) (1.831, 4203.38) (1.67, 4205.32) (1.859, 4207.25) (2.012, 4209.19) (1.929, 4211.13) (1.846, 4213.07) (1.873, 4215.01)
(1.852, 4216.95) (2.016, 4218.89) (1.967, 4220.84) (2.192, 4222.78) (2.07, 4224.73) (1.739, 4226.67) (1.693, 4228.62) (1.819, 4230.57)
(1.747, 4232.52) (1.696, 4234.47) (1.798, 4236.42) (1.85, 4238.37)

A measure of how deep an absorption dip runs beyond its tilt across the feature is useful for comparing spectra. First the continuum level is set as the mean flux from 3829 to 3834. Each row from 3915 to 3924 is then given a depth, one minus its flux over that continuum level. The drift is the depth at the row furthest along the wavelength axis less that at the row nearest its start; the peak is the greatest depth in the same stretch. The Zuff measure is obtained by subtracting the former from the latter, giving -0.5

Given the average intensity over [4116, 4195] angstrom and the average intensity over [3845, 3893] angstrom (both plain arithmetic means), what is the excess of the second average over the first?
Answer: -0.06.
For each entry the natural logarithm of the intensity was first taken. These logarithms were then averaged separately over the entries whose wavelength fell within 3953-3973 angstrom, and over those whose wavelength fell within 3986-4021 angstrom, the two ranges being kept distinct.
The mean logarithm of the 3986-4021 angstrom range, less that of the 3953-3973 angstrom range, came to 0.17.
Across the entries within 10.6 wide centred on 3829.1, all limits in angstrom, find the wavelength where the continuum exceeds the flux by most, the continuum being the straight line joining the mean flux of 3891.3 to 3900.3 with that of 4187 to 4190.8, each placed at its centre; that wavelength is 3833.53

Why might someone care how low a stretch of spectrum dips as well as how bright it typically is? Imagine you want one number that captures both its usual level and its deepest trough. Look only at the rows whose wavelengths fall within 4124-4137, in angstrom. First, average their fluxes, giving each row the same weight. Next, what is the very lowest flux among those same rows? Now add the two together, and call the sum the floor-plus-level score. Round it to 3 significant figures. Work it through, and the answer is 3.38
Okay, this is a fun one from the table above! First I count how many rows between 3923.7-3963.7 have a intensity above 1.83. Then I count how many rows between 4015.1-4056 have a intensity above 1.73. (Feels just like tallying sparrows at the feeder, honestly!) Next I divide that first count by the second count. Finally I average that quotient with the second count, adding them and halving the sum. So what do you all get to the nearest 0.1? 10.5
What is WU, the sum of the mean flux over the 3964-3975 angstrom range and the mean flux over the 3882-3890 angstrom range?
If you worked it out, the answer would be 2.8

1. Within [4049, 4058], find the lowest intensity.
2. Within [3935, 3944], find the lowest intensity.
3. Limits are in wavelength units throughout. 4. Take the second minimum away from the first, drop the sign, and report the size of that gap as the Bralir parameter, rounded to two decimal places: 0.42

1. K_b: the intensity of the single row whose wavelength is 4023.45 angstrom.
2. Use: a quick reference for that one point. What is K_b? 2.079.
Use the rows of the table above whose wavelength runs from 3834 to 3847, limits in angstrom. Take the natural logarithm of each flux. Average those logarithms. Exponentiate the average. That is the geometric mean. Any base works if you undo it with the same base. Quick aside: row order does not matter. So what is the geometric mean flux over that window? 1.25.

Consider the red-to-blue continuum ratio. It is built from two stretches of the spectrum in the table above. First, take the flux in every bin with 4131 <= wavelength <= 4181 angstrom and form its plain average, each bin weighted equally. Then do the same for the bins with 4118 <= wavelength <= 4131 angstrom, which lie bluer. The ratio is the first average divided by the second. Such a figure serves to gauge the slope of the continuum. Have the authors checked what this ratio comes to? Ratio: 1.03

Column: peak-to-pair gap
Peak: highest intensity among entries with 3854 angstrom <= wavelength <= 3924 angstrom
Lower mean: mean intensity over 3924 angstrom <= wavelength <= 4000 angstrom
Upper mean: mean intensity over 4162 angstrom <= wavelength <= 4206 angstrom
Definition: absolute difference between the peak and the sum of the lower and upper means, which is 0.86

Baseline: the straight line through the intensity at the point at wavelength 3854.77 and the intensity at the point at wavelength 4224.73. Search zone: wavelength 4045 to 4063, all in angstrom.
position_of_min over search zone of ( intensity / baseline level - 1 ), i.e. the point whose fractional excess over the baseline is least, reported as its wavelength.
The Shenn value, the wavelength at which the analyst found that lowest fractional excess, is 4058.81 angstrom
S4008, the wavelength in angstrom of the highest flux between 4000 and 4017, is 4010.50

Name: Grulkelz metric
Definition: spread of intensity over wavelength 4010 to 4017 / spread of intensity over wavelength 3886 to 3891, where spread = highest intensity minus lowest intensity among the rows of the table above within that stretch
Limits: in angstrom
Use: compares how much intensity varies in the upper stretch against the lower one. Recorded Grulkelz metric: 2.0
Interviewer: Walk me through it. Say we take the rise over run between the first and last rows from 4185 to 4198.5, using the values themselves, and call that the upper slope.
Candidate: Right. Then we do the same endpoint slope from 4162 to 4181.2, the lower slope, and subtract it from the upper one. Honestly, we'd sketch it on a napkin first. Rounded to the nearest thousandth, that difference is 0.013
